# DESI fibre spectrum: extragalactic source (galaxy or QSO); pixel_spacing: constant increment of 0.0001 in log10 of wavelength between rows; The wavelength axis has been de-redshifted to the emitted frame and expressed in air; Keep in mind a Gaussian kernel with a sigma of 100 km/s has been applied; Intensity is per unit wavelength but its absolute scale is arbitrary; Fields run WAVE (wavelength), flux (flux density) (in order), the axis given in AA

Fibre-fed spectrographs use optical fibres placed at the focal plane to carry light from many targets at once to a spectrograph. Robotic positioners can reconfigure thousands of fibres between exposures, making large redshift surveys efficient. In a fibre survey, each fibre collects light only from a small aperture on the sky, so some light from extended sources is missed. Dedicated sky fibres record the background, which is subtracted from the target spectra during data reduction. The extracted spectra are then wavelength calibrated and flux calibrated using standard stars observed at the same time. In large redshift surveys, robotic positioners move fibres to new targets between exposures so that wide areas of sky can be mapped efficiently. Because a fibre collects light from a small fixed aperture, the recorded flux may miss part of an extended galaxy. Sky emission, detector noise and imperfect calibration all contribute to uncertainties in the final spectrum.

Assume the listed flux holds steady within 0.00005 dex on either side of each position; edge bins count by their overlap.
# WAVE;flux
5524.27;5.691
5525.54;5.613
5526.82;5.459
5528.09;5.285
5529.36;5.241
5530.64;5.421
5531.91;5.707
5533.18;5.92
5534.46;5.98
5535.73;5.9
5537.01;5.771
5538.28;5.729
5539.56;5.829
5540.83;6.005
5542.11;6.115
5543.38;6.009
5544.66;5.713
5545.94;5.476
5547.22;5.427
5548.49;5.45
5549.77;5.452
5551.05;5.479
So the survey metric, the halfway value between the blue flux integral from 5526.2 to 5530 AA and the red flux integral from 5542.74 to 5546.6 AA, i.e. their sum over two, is 21.2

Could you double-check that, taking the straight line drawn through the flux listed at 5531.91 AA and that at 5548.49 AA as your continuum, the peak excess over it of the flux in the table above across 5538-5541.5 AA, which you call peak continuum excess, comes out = 0.44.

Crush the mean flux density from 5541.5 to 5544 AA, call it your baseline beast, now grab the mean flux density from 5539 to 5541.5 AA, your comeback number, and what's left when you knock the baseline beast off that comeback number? -0.15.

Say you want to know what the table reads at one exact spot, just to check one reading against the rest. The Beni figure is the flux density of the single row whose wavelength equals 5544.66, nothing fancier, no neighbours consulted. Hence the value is 5.713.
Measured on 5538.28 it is 5.729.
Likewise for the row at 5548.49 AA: 5.45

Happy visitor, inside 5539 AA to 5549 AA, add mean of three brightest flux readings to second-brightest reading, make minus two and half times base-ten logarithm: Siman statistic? -2.70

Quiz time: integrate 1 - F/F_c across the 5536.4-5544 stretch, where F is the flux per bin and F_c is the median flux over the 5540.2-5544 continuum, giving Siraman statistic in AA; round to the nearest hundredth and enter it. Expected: 0.13 AA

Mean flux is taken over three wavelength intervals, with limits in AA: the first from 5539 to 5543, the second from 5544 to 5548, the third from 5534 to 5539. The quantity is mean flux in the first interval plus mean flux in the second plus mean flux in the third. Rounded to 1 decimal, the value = 17.4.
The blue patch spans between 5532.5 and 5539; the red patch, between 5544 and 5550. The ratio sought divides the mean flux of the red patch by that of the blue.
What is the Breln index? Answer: 0.94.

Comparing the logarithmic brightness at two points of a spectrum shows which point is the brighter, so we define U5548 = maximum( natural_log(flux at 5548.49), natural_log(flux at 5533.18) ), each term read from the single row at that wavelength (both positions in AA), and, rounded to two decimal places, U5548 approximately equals 1.78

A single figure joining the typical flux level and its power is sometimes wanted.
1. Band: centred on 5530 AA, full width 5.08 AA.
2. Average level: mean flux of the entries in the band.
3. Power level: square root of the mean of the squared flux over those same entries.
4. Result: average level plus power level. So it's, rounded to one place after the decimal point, 10.8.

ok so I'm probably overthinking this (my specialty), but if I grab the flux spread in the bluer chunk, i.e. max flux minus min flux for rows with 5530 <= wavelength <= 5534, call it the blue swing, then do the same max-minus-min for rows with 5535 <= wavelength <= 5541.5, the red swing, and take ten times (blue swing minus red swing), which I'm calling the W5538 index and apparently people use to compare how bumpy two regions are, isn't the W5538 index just 2.2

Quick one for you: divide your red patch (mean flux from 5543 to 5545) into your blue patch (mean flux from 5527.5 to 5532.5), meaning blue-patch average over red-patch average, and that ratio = 0.92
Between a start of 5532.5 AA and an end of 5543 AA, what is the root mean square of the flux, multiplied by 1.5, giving 8.86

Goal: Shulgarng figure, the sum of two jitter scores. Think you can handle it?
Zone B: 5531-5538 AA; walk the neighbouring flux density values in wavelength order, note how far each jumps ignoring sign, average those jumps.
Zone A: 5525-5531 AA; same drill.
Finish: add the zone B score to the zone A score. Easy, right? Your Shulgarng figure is 0.26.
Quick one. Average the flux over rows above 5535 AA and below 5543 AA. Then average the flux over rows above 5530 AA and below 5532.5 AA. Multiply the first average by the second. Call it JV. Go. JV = 32.8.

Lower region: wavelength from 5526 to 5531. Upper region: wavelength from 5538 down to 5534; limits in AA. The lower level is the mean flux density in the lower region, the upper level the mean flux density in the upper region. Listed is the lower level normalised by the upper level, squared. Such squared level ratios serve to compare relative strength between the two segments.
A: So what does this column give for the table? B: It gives 0.83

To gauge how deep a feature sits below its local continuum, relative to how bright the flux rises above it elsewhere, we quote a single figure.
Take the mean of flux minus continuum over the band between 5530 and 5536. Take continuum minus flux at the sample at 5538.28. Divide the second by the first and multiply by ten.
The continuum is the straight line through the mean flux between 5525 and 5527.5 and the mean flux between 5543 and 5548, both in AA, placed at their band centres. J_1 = -6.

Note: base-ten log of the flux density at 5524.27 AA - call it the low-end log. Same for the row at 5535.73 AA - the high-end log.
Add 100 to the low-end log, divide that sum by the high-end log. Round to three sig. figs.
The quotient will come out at 131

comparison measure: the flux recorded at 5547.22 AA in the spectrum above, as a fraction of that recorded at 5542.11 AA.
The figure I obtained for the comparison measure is 0.89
